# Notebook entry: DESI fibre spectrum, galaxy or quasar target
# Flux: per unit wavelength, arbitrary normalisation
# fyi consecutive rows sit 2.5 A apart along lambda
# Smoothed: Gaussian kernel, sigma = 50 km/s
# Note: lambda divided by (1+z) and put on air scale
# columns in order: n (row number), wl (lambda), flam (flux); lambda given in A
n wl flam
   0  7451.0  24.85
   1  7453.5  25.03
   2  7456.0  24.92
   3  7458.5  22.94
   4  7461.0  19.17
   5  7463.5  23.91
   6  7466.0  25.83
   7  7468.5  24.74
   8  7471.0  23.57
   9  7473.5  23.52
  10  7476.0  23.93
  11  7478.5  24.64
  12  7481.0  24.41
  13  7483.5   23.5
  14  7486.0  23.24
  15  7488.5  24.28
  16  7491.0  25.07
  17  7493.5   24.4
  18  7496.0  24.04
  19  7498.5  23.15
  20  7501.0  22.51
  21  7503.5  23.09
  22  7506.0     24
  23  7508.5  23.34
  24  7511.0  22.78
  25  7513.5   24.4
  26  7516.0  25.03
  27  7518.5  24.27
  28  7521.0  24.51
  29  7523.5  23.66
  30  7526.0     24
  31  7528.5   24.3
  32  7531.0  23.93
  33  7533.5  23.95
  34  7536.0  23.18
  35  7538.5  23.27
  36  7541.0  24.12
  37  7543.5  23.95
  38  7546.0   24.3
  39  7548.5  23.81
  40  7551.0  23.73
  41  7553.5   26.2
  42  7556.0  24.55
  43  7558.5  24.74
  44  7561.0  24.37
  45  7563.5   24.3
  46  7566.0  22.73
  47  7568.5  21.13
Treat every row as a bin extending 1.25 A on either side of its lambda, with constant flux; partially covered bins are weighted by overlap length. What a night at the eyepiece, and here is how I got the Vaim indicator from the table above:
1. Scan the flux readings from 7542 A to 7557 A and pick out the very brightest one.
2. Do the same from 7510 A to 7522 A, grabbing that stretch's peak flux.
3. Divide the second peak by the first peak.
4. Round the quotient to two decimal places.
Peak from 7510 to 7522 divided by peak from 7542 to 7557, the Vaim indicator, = 0.96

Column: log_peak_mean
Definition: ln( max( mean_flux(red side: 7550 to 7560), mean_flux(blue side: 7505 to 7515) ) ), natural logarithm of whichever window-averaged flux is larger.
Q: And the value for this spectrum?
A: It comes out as 3.21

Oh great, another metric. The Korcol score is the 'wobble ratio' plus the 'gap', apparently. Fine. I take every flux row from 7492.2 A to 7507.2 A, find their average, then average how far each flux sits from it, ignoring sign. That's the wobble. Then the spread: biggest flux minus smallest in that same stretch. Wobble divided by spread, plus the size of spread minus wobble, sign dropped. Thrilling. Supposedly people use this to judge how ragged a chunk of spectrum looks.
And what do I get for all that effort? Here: 1.60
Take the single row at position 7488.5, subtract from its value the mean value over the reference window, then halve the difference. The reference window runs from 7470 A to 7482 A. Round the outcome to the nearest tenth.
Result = 0.1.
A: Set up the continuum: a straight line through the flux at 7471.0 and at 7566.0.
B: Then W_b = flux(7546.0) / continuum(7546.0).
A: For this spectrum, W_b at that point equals 1.061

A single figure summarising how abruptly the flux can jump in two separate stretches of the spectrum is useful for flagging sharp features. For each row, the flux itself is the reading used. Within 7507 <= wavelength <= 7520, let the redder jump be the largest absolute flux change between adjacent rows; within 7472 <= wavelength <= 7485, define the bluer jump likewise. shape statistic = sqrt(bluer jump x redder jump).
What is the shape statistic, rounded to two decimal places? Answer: 1.21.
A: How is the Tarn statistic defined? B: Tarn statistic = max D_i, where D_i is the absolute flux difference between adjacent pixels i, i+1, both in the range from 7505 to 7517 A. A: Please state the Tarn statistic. 1.6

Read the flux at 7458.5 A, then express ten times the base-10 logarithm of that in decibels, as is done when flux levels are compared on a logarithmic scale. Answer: 13.6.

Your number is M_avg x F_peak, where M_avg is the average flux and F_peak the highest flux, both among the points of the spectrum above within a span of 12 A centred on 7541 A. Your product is 577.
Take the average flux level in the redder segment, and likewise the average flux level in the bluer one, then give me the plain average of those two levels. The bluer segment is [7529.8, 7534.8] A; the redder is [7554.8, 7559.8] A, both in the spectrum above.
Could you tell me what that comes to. 24.3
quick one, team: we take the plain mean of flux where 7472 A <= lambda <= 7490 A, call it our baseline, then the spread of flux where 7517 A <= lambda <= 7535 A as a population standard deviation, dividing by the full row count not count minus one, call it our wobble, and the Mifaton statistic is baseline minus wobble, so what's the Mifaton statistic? 23.7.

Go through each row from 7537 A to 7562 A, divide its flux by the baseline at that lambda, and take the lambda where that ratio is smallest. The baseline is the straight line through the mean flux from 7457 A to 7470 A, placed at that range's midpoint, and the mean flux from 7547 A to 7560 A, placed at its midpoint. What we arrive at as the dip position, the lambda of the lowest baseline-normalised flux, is 7538.5 A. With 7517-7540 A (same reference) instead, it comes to 7536.0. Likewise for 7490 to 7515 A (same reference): 7501.0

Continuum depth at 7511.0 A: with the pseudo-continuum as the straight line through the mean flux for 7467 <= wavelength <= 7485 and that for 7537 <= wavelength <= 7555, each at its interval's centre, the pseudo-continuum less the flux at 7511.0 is 1.3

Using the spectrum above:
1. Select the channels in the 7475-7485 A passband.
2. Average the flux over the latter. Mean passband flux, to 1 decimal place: 24.1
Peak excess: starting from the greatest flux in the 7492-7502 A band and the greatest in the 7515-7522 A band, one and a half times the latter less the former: 13.1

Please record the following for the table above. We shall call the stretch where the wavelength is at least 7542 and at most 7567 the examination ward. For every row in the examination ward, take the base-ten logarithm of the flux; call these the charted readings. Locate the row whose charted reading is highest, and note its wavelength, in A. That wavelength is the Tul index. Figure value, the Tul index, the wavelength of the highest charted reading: 7553.5 A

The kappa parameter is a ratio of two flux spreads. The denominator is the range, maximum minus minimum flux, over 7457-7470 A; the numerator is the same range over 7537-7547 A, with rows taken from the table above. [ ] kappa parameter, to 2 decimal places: 0.15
